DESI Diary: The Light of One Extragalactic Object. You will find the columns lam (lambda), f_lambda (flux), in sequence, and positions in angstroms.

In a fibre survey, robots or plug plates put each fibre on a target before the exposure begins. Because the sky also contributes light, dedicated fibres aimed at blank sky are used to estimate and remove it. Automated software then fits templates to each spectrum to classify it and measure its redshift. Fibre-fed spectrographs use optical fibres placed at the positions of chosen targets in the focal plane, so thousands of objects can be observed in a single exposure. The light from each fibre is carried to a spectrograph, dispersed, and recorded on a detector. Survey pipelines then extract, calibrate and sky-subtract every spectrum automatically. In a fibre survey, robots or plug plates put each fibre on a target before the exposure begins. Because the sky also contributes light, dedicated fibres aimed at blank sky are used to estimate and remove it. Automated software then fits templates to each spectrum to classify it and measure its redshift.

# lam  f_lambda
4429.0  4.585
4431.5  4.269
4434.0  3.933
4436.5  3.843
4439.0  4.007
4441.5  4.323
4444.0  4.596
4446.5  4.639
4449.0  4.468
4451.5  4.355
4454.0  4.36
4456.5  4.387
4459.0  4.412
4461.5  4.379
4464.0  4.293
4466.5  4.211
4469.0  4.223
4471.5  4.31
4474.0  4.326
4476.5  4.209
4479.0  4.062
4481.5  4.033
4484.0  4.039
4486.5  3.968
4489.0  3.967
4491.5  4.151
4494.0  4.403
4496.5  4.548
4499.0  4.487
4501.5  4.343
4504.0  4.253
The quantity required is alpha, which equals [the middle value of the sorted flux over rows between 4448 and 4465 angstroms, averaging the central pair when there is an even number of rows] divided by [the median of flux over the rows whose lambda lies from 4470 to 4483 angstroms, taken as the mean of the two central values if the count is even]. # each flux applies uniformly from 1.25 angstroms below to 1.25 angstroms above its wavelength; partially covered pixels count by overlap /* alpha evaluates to 1.04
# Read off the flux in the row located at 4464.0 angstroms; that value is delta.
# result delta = 4.293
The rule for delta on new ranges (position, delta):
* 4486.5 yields 3.968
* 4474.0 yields 4.326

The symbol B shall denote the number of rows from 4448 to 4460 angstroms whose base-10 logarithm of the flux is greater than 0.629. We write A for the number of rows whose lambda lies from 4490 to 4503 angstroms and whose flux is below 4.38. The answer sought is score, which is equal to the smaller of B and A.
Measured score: 2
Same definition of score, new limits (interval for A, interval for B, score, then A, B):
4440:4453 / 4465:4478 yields 2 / 2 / 2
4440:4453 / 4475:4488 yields 0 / 2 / 0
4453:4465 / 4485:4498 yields 2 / 3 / 2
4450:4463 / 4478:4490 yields 0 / 3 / 0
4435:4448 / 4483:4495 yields 1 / 3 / 1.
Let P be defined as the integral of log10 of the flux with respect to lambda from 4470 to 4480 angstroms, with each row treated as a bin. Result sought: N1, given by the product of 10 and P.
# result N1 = 63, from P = 6.3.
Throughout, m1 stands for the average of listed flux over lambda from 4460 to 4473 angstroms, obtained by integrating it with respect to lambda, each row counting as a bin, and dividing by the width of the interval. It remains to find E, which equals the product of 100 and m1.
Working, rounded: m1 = 4.29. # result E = 429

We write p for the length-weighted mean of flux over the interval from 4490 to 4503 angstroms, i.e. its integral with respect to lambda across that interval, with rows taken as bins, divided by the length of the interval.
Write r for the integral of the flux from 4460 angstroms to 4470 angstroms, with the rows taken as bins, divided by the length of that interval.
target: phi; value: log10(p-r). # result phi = -1.02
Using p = 4.38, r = 4.28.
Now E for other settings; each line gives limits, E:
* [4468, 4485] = 417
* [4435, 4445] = 418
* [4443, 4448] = 461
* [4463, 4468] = 425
